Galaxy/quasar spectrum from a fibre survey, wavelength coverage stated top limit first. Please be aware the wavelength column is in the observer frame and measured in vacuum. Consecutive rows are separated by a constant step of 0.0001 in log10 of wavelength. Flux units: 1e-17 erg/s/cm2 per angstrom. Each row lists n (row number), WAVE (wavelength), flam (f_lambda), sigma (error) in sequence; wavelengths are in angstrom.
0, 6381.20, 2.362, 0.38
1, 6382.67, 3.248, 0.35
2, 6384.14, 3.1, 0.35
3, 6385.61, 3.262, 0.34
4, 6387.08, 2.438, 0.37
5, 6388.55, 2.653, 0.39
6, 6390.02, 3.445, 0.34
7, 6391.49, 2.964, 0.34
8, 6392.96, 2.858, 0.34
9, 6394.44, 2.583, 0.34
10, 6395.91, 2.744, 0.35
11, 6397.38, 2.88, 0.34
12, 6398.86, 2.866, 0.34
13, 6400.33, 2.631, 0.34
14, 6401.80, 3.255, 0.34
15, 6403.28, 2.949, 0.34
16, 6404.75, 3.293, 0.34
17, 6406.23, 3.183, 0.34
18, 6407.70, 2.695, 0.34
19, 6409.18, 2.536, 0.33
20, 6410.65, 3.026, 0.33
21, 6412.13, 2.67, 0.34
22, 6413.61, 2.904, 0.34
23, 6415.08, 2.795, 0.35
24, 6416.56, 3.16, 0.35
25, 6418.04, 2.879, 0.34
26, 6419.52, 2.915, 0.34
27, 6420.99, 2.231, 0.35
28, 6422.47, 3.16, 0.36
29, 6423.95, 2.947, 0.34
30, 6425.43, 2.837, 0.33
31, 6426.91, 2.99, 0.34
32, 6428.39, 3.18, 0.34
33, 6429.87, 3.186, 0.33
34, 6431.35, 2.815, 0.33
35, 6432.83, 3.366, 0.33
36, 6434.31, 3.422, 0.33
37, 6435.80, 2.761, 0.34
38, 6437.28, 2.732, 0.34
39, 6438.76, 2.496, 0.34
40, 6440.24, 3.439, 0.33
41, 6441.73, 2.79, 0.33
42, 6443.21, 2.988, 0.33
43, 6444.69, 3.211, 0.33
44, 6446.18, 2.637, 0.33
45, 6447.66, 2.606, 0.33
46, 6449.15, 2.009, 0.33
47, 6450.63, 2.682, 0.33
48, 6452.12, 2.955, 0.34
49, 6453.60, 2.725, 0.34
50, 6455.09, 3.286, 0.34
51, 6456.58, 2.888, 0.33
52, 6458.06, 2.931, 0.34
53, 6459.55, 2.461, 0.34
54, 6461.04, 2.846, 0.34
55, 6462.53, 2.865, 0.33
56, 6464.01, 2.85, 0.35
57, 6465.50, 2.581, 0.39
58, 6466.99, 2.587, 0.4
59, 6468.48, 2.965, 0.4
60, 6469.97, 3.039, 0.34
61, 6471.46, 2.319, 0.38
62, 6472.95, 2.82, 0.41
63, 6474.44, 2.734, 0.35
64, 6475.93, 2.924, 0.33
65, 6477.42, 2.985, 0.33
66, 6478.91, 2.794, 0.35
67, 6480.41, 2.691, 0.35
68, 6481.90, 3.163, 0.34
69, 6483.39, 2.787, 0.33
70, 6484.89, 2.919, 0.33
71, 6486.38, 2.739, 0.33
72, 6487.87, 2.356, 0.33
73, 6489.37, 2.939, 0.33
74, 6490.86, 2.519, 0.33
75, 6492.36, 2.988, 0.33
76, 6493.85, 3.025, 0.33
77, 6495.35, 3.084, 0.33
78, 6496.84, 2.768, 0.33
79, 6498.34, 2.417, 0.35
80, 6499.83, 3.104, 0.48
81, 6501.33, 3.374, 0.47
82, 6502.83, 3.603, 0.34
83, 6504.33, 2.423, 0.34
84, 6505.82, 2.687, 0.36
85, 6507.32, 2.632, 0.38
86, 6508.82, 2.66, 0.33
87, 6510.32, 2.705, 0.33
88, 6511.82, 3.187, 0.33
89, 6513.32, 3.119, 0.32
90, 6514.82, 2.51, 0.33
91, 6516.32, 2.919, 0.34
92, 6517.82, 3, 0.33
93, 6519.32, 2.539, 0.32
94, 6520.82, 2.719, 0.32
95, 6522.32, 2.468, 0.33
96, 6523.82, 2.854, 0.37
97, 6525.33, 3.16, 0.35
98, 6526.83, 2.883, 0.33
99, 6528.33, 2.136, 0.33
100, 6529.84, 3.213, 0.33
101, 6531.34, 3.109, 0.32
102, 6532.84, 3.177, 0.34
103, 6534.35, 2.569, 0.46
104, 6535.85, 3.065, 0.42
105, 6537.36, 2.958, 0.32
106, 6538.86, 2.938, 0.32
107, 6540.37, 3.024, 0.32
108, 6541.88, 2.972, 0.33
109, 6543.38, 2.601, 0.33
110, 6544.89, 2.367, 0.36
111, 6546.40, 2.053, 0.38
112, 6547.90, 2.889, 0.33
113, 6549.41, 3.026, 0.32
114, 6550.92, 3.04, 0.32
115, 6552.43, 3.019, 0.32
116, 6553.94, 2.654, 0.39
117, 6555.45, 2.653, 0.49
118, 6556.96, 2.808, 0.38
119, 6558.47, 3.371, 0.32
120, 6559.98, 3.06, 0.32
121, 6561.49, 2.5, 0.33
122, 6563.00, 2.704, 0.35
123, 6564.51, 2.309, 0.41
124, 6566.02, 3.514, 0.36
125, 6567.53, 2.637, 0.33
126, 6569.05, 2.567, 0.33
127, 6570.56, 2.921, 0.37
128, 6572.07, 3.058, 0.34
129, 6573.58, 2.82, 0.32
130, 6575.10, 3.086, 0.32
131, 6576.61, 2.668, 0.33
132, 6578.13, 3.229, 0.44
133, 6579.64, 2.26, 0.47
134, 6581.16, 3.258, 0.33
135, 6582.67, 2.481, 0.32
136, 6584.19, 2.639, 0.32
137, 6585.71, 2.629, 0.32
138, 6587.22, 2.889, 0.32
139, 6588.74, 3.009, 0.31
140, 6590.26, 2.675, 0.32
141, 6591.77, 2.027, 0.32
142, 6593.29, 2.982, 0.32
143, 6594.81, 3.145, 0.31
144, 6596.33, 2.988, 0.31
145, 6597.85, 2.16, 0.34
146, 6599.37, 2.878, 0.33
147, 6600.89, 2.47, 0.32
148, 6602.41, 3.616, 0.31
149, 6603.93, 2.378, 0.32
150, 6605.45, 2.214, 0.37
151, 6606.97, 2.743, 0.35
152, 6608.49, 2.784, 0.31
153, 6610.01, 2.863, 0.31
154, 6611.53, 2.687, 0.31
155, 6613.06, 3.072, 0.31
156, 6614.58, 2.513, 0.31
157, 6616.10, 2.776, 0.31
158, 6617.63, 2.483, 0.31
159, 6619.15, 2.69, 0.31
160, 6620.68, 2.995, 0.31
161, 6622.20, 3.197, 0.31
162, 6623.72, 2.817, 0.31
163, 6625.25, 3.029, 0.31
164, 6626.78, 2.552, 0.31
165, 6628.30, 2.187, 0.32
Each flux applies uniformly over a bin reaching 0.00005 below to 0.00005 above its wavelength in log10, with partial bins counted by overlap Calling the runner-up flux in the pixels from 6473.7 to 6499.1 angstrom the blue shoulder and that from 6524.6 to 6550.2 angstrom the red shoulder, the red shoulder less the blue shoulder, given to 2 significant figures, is 0.093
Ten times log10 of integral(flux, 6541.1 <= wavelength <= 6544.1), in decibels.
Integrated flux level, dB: 9.2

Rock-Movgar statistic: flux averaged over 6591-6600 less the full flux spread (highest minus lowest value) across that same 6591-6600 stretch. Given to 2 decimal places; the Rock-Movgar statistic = 1.58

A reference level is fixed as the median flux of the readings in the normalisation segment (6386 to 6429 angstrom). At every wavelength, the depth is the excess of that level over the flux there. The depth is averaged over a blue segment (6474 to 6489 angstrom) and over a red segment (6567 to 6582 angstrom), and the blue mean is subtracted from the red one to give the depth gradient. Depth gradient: -0.04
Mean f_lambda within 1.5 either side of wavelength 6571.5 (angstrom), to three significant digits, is 2.99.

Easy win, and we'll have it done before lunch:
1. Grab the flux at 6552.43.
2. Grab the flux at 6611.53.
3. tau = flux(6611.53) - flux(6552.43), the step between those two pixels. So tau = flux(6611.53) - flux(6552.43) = -0.33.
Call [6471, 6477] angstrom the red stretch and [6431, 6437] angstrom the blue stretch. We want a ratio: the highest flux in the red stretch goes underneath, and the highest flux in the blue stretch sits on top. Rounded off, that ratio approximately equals 1.17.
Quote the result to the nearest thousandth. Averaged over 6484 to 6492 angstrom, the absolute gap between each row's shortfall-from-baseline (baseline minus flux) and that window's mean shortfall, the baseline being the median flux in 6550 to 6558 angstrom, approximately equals 0.206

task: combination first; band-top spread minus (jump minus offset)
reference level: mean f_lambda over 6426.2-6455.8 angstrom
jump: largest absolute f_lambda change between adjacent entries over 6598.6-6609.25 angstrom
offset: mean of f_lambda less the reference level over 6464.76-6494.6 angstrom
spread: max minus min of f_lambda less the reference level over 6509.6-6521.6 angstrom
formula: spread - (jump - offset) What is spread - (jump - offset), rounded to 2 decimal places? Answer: -0.68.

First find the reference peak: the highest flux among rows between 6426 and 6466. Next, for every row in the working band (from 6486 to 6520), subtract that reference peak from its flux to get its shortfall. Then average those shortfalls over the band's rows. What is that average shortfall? -0.60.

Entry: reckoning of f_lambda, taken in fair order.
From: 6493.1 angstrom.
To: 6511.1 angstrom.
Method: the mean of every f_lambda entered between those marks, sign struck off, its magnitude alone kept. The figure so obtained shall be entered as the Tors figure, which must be 2.87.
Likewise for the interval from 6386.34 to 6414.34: 2.87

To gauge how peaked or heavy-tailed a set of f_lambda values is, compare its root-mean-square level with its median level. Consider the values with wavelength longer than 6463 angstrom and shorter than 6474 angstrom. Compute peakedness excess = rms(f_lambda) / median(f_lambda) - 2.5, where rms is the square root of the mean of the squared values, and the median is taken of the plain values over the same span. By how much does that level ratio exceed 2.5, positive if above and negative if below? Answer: -1.526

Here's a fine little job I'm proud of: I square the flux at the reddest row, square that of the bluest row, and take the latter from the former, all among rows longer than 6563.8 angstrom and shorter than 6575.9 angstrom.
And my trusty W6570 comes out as 4.2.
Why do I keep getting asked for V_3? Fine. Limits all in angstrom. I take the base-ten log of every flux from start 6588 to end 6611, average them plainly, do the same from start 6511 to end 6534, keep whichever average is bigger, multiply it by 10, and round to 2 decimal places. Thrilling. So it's 4.54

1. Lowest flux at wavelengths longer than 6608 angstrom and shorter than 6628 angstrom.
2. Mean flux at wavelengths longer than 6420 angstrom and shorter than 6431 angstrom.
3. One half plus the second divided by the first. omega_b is 1.68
